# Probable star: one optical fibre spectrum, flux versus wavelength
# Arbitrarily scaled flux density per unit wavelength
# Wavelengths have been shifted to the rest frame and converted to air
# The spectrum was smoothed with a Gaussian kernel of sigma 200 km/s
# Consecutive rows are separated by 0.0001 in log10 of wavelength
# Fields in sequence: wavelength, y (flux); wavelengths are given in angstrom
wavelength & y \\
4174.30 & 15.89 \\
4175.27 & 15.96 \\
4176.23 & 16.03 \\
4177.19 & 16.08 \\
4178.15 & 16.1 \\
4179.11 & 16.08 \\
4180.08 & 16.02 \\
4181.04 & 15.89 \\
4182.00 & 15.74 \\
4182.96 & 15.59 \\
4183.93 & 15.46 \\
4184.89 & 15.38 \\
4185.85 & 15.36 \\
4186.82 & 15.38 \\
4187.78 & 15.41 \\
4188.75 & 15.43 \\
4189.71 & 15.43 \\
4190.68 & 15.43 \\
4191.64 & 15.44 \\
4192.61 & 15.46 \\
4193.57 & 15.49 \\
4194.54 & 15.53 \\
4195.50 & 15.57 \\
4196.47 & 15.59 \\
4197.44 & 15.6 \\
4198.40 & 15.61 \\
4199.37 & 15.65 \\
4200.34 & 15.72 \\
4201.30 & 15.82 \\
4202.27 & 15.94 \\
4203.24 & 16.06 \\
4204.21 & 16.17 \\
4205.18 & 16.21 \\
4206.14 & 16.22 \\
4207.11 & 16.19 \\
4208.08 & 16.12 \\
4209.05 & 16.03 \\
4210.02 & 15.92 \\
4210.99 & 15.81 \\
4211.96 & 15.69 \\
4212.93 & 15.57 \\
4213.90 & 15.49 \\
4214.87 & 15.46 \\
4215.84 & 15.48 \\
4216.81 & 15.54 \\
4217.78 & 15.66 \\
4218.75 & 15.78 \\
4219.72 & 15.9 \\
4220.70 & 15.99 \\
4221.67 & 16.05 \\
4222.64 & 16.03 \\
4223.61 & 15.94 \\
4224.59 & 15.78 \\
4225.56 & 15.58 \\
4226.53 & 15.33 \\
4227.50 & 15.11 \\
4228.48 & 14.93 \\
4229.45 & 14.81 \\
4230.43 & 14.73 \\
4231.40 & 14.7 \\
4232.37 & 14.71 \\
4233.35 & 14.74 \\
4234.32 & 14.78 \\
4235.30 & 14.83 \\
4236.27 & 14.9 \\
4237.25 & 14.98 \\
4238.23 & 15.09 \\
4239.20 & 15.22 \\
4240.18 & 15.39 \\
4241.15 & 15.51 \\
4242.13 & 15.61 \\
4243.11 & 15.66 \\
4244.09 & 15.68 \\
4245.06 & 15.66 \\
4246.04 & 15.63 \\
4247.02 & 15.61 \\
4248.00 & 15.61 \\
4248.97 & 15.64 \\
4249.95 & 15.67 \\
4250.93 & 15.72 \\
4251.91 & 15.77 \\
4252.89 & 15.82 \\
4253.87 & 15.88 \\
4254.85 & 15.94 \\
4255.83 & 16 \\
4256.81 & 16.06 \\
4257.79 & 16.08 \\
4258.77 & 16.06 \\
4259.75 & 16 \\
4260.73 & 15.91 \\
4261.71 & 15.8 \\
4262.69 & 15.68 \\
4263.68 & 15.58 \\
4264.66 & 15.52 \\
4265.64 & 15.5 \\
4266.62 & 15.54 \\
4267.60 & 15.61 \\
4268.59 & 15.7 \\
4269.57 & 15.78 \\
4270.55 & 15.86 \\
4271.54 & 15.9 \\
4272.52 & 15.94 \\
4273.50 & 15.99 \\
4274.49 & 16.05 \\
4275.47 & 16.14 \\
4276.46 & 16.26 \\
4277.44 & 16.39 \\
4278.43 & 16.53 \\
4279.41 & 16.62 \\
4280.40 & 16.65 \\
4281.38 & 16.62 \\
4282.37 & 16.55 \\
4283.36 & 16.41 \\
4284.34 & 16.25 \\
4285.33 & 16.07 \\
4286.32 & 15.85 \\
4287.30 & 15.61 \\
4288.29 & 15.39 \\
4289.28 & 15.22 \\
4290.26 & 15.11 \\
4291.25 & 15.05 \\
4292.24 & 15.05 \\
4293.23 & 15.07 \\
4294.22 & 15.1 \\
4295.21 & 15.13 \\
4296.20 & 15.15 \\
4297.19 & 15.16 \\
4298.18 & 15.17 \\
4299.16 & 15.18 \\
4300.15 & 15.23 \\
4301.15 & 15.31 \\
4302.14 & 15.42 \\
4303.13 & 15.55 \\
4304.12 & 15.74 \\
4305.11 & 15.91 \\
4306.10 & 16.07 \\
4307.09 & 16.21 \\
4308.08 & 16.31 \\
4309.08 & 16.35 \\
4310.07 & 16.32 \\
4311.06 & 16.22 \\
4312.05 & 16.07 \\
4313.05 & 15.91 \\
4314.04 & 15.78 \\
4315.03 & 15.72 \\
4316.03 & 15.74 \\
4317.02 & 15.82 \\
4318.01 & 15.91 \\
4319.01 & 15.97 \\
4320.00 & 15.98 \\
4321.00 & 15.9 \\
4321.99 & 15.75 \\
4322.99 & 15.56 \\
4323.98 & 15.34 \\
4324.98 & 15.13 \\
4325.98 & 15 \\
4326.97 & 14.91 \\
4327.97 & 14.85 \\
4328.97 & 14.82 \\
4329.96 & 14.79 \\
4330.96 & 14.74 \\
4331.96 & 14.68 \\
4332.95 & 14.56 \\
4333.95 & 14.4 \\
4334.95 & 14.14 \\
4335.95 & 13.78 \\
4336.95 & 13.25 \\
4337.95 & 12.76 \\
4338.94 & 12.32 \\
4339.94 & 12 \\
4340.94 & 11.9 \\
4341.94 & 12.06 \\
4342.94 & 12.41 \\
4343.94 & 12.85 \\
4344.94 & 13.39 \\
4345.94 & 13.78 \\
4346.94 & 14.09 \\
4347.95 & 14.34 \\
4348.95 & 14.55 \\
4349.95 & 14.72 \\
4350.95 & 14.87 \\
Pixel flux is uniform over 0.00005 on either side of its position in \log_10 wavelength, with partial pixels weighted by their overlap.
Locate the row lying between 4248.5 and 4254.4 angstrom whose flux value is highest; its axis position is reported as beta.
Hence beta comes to 4253.87 angstrom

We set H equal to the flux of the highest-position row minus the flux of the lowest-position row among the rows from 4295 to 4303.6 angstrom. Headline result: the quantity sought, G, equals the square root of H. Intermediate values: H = 0.42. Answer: 0.65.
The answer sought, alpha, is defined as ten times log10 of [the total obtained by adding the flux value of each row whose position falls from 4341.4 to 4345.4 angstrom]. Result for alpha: 17.1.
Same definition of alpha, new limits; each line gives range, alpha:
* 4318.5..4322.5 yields 18.0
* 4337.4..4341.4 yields 16.9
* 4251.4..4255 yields 18.0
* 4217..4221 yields 18.0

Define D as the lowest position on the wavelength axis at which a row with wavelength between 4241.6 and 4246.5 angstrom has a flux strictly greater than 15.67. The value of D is 4244.09 angstrom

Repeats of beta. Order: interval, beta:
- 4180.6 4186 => 4181.04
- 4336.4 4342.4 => 4336.95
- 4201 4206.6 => 4206.14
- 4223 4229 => 4223.61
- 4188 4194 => 4193.57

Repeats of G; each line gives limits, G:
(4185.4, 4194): 0.36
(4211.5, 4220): 0.46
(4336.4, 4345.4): 0.37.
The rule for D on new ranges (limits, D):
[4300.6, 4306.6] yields 4304.12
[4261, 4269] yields 4261.71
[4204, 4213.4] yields 4204.21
